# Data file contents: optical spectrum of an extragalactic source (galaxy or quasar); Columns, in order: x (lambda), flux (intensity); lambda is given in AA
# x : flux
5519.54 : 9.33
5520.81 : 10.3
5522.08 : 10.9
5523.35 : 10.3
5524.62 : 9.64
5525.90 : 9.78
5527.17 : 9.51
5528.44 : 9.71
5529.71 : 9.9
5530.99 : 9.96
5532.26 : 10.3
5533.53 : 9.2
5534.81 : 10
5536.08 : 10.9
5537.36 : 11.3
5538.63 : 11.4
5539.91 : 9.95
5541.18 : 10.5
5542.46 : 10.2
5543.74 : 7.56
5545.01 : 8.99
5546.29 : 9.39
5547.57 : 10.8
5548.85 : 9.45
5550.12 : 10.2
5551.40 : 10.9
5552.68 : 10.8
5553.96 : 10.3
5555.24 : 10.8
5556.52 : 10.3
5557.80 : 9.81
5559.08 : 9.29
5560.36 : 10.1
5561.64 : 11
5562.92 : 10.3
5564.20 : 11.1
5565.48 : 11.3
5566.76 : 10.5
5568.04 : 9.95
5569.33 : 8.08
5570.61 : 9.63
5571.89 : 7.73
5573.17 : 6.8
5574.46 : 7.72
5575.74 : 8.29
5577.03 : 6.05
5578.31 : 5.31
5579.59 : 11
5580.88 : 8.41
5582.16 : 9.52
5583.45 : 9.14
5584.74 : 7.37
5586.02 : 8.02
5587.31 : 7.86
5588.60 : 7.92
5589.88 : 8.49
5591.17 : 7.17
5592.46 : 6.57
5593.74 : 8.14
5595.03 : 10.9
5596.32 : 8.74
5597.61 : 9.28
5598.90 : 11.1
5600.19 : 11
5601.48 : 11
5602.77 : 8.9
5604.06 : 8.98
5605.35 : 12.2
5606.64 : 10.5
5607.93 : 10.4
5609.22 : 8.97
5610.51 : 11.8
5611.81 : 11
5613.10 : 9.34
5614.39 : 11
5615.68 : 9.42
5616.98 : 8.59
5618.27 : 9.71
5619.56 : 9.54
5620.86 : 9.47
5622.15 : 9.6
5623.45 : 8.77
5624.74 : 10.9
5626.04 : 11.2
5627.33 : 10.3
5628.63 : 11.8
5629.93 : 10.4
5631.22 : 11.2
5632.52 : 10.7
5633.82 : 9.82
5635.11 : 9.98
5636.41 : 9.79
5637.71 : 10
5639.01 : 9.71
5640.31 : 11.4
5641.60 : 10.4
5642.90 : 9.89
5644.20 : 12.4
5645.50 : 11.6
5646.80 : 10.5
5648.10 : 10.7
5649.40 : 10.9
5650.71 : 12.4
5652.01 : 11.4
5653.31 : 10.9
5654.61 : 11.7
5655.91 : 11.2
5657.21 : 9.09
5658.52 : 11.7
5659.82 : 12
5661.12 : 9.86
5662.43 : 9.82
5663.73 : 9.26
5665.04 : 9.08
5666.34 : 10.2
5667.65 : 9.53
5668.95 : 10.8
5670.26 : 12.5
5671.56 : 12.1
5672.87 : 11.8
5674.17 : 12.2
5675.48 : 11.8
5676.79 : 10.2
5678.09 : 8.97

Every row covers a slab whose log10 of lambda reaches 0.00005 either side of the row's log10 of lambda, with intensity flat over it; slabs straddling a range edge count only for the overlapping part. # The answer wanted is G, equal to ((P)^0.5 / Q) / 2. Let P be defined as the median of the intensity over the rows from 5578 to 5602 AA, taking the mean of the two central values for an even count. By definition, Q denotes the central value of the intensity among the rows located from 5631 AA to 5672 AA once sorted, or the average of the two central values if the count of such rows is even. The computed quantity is 0.136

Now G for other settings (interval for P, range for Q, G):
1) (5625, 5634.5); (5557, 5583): 0.171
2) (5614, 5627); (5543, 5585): 0.161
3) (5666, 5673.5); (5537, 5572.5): 0.164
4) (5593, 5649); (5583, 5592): 0.204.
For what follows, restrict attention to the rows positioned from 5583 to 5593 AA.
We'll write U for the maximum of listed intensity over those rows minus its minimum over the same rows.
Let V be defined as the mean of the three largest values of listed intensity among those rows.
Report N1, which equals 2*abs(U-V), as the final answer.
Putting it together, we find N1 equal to 12.0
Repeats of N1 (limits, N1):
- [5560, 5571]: 15.8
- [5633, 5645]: 17.4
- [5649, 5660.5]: 17.4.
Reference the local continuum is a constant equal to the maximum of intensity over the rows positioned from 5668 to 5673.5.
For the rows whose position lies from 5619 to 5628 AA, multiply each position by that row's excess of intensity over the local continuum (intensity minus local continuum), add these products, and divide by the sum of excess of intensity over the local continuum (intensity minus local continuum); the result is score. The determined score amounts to 5622.9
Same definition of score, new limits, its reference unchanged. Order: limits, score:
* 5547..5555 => 5550.6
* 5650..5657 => 5653.9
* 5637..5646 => 5640.7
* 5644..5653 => 5648.3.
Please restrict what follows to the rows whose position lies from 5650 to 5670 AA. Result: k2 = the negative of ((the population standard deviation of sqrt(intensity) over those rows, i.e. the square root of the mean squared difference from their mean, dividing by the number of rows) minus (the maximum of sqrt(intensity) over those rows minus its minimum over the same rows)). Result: 0.34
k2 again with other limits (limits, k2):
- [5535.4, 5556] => 0.47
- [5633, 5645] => 0.27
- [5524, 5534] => 0.13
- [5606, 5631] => 0.36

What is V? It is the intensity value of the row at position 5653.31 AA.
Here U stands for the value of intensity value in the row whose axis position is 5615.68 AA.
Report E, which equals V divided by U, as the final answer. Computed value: 1.16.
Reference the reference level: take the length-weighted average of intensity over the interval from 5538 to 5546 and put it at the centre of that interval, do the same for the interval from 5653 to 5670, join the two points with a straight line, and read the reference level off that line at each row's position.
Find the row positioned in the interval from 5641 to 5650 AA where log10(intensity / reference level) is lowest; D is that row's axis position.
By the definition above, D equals 5642.90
